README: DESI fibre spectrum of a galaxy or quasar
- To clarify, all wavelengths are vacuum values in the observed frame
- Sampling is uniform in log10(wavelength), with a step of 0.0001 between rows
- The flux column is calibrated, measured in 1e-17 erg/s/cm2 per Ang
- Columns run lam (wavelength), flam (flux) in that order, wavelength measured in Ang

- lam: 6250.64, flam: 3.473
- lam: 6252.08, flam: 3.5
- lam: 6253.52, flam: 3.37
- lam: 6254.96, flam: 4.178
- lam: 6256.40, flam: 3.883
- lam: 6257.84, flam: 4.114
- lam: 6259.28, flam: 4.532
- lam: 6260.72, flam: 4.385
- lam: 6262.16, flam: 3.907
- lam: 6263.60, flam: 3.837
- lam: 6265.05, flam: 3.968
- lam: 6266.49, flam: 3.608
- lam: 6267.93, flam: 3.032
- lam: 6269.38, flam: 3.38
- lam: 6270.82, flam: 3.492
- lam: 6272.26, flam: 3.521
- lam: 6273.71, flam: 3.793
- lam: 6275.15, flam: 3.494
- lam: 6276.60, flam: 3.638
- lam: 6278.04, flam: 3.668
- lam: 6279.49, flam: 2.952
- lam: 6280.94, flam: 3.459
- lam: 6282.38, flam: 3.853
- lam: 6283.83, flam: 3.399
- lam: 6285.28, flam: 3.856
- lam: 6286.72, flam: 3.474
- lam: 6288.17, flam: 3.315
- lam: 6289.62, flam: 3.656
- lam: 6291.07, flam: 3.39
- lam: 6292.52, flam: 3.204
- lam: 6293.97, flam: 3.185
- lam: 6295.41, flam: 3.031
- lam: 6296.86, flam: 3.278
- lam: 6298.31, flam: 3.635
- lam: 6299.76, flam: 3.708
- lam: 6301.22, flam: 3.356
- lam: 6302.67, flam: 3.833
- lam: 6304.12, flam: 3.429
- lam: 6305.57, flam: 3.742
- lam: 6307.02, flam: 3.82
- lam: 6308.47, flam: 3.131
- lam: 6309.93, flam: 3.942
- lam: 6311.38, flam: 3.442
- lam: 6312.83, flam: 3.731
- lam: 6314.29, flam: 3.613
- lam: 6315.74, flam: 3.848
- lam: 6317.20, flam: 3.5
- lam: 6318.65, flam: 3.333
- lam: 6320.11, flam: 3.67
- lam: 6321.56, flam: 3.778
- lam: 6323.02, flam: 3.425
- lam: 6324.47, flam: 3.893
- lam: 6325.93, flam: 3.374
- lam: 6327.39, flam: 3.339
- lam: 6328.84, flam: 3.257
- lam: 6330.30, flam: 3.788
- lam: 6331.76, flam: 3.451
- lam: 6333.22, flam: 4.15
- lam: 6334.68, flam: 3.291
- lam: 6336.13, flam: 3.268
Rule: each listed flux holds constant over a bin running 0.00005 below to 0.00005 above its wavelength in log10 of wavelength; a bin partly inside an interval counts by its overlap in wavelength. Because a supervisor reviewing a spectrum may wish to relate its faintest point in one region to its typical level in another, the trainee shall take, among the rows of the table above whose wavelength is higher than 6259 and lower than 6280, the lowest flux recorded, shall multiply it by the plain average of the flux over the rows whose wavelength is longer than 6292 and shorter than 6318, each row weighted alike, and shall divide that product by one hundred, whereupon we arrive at 0.104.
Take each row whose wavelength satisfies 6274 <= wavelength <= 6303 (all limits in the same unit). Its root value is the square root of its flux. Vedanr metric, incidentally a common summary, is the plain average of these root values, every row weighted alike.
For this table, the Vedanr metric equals 1.86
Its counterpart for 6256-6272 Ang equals 1.95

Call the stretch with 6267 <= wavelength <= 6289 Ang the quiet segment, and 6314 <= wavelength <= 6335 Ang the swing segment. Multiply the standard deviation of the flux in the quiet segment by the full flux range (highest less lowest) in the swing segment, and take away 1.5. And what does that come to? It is -1.27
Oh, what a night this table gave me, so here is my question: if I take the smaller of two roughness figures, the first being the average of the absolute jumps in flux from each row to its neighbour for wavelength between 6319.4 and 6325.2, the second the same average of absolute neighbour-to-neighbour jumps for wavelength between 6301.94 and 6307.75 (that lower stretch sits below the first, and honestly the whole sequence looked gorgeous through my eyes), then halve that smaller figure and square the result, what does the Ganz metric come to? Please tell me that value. 0.018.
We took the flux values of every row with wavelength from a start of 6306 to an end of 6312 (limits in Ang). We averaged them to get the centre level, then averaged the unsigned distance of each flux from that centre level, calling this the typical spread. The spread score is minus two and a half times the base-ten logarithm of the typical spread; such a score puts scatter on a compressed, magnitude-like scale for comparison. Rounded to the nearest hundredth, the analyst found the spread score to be 1.32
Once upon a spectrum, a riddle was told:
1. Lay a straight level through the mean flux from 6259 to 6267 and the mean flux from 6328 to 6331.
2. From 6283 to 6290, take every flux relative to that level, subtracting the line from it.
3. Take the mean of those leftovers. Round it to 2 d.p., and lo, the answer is -0.31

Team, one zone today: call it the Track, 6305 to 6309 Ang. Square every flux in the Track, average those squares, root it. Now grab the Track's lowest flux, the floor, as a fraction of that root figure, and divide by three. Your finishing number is 0.292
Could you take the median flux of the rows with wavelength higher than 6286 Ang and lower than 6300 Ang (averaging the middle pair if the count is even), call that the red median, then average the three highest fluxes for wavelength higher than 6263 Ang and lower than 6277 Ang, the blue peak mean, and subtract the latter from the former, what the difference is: -0.51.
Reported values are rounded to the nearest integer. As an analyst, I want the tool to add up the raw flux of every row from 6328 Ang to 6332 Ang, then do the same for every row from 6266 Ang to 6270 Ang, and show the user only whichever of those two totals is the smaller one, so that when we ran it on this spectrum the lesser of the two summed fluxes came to 10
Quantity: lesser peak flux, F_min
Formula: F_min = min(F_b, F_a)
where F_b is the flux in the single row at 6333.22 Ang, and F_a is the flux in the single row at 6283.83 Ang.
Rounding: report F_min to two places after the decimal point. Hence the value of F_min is 3.40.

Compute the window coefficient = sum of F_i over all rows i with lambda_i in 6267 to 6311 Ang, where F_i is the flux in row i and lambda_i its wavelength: 105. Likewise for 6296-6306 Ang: 25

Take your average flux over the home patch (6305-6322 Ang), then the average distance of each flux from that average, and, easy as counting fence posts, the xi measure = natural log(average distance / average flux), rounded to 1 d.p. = -3.0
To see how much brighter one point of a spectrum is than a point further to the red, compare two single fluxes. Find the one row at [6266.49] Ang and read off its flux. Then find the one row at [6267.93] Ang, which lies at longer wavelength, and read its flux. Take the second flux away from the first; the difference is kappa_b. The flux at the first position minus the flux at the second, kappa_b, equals 0.6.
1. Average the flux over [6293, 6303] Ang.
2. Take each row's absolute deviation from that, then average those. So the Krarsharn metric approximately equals 0.251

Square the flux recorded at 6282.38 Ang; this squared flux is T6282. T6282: 14.8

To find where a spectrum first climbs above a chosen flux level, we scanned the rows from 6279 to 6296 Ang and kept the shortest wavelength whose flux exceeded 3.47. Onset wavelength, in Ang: 6282.38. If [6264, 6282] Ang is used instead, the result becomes 6265.05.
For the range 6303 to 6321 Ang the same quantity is 6305.57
